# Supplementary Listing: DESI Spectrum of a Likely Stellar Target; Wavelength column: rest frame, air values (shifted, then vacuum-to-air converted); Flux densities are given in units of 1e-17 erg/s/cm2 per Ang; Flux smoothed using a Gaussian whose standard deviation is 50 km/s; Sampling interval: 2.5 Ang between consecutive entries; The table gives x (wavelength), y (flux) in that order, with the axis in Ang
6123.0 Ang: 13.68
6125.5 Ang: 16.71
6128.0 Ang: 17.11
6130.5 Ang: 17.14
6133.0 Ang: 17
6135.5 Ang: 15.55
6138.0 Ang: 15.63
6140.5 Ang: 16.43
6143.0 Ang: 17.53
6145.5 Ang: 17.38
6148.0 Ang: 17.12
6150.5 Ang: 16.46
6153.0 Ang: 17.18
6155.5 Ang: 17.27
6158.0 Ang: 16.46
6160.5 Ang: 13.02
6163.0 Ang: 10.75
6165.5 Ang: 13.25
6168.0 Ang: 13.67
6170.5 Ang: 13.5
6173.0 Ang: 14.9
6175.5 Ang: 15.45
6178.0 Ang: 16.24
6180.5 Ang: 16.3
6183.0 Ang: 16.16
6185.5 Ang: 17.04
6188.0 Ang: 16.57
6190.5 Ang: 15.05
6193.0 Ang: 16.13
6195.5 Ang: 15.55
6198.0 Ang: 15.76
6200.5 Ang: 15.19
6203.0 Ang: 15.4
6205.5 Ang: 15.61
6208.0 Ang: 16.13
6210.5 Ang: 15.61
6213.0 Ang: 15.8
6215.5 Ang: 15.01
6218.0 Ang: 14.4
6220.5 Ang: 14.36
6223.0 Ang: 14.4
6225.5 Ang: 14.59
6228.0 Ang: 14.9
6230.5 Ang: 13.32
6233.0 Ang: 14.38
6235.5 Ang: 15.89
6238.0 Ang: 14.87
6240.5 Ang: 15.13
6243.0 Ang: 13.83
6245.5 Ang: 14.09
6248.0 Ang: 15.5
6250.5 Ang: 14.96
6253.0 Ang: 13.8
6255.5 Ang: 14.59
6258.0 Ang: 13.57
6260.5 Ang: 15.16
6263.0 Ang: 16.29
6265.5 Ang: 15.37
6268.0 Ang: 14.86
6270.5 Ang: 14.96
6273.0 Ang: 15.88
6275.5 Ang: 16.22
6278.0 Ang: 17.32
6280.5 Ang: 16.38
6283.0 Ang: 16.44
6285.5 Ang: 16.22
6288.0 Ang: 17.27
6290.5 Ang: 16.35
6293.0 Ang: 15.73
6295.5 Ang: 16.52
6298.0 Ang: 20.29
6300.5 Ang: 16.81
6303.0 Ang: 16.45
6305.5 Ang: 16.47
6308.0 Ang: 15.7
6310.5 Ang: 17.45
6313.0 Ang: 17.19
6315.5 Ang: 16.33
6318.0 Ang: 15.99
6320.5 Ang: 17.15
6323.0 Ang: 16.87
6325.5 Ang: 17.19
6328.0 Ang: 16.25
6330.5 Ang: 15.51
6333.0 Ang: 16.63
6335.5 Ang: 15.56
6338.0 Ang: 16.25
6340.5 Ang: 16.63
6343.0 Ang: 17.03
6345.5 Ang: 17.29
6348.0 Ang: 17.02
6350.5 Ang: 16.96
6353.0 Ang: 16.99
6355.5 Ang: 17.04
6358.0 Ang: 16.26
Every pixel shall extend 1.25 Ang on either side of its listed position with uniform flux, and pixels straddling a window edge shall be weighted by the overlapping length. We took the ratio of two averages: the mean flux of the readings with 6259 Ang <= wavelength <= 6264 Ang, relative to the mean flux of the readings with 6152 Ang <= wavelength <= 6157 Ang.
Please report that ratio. 0.91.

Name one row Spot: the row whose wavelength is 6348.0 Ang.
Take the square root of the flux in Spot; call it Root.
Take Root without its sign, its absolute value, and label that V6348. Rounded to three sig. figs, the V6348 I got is 4.13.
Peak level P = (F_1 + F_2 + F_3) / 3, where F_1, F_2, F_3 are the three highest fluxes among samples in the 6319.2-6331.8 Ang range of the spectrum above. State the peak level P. 17.1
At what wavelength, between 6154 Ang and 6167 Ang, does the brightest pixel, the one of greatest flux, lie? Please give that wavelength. 6155.5 Ang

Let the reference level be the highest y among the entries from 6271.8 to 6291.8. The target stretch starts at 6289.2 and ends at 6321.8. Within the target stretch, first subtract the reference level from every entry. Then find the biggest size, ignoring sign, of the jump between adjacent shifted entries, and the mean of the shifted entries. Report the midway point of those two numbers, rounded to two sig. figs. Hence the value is 1.6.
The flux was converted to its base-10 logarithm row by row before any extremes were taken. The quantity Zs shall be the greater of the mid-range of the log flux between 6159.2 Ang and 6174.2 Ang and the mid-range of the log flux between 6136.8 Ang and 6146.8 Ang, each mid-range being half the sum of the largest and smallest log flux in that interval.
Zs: 1.22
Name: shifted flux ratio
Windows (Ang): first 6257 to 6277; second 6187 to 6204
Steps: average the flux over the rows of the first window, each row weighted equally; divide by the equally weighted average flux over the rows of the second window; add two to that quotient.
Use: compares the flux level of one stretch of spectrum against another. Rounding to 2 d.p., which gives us 2.98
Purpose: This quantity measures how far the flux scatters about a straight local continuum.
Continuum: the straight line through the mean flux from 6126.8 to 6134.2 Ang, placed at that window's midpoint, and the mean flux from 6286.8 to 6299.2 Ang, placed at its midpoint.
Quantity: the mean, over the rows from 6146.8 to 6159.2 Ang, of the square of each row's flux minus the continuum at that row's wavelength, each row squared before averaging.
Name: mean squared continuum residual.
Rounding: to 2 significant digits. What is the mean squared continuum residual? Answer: 0.17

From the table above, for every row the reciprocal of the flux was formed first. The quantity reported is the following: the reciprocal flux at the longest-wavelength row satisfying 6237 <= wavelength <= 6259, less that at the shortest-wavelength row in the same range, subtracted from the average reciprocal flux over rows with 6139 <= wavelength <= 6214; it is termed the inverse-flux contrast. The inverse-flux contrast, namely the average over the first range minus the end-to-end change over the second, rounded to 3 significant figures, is 0.0582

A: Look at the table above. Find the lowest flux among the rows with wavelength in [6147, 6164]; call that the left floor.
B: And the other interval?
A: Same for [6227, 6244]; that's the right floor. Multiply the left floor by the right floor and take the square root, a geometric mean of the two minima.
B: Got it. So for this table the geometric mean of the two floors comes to 12.0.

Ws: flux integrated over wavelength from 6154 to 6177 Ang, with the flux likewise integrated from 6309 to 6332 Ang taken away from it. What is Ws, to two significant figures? -54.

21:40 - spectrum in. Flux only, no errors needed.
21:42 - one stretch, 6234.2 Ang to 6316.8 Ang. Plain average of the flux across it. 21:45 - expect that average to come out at 15.9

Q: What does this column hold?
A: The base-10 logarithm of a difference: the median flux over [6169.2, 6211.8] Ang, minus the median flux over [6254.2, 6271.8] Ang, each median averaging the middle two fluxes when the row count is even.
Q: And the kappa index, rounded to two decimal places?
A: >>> -0.19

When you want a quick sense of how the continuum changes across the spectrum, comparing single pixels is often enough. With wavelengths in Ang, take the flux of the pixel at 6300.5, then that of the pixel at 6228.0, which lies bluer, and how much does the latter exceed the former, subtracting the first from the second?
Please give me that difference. -2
